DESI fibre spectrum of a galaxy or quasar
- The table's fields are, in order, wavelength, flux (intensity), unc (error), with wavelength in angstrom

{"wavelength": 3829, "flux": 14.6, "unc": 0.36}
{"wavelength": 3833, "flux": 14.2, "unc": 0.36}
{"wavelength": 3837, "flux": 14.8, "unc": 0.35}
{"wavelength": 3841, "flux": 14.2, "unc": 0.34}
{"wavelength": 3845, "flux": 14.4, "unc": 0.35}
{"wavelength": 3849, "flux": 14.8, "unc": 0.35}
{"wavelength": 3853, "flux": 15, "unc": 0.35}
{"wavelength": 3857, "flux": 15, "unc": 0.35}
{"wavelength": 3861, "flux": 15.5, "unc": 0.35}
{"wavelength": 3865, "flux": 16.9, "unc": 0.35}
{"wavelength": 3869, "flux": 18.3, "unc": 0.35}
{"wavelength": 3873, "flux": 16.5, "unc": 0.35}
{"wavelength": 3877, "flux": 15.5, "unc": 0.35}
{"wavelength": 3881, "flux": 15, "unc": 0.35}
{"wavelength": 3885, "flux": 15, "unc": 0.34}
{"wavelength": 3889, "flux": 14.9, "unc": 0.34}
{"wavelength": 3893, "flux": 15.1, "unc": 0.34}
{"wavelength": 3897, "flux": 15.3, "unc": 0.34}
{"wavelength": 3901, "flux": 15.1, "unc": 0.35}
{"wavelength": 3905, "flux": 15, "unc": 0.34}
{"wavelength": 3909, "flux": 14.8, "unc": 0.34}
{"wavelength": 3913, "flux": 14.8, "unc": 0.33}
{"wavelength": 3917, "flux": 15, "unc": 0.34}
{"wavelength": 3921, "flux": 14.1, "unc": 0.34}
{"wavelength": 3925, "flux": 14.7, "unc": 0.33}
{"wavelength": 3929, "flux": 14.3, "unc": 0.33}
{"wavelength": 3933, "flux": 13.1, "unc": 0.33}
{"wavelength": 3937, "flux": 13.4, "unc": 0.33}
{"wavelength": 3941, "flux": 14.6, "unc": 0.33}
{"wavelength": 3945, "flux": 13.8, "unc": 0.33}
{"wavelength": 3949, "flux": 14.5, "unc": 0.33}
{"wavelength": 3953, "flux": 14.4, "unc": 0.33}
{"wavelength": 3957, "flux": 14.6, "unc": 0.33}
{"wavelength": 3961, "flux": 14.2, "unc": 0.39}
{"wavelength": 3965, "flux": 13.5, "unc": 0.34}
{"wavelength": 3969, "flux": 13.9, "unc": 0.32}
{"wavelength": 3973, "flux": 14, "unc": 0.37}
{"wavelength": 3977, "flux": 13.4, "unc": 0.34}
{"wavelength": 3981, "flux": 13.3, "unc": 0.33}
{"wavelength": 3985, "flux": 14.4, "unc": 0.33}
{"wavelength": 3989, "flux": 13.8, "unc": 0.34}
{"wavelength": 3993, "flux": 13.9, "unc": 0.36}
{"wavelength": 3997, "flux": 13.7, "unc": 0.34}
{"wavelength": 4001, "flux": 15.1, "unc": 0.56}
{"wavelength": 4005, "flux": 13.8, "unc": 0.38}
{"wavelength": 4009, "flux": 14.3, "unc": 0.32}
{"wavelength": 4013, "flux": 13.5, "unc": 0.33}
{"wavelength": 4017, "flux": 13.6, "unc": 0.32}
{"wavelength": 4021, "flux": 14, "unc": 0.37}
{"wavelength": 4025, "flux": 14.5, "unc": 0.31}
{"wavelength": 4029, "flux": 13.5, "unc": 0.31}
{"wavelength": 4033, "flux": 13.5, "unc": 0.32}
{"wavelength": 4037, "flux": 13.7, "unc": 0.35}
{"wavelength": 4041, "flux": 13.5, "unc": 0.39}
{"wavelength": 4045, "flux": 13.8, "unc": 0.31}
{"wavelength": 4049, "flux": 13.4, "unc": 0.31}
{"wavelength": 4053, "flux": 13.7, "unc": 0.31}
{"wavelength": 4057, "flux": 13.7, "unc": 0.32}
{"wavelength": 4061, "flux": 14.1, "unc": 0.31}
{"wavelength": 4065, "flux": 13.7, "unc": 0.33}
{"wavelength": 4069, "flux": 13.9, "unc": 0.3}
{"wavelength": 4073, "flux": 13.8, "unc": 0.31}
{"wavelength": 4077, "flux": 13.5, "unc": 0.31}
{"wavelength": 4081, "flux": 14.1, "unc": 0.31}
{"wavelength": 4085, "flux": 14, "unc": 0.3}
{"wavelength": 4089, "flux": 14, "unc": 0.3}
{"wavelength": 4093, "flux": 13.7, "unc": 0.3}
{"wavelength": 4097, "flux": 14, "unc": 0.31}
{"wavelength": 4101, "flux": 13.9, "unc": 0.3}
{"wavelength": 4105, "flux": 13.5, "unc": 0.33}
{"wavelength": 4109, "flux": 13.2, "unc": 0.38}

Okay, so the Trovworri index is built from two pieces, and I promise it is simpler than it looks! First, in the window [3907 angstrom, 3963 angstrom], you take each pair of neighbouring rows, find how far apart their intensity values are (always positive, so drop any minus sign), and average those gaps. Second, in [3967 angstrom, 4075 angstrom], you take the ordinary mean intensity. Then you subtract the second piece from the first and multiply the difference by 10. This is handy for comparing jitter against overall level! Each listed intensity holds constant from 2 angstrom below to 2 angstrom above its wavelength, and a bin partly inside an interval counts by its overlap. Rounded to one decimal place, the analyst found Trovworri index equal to -132.9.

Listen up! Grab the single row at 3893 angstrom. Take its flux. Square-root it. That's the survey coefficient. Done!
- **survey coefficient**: 3.89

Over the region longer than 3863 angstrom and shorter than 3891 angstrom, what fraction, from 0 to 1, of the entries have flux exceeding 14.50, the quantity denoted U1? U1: 1.0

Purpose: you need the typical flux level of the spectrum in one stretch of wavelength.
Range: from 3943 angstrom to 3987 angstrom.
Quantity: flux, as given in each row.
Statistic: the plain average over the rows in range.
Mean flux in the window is 14.0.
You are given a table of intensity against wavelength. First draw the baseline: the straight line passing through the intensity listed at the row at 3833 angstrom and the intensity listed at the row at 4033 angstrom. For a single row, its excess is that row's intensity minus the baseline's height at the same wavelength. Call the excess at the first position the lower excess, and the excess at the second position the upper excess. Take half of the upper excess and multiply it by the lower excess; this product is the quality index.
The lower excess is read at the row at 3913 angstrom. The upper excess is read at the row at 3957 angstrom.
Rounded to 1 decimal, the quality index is 0.4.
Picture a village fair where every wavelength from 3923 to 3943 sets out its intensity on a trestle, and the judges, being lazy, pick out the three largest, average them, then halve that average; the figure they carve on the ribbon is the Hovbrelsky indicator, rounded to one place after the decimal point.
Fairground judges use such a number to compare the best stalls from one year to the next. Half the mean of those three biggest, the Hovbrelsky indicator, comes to 7.3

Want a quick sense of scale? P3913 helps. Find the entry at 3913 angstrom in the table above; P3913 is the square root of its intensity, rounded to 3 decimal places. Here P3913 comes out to 3.847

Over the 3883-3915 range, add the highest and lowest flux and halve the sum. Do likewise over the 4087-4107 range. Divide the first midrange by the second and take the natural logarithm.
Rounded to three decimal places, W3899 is 0.090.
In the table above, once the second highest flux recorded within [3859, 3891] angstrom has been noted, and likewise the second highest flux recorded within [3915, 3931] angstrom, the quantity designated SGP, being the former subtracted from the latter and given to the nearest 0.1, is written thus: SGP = -2.2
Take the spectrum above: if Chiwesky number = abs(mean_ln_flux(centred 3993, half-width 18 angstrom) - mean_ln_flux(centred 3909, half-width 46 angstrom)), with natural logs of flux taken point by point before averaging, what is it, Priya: 0.067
